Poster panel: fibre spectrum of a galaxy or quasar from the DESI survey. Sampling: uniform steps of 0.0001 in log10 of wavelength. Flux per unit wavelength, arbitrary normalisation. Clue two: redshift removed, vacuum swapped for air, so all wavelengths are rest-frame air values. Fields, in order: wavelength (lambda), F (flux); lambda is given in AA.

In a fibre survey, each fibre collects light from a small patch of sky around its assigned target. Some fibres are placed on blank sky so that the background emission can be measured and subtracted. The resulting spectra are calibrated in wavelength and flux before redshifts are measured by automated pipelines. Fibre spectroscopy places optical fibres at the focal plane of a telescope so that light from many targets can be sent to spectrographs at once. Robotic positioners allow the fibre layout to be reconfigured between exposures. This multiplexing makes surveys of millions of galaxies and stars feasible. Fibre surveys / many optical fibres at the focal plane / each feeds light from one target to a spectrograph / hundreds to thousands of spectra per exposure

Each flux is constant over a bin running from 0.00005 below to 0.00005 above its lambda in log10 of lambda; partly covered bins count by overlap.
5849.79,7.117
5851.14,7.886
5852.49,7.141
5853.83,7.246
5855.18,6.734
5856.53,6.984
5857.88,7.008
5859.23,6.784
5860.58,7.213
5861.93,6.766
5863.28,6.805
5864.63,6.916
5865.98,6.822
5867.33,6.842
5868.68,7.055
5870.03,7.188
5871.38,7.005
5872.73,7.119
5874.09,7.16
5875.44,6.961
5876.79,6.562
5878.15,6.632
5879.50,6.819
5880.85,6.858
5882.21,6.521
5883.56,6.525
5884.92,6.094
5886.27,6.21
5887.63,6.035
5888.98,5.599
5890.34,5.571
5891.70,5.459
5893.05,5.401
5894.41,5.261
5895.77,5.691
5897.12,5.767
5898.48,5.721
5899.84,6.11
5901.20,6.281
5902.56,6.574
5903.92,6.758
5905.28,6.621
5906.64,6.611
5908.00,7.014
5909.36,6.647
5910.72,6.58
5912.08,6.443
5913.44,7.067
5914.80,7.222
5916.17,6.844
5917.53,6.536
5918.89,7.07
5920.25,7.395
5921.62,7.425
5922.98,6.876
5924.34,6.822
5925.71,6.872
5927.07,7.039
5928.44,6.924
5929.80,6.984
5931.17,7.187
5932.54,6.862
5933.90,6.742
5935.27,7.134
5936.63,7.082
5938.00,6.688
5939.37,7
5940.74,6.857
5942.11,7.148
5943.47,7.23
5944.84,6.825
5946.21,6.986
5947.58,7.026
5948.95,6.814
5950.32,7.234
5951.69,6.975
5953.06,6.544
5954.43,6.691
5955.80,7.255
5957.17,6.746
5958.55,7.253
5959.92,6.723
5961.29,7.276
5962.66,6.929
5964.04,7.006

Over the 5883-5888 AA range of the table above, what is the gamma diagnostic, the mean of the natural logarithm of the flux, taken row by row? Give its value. 1.83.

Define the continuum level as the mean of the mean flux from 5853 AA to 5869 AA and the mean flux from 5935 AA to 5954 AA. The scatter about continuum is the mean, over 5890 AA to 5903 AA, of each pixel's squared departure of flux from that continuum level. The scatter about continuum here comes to 1.52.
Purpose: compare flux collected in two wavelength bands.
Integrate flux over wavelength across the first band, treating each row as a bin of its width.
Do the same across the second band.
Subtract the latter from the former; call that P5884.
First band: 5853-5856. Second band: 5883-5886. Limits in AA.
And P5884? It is 2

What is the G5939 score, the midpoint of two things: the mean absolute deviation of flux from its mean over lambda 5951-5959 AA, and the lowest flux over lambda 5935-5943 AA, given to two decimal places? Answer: 3.47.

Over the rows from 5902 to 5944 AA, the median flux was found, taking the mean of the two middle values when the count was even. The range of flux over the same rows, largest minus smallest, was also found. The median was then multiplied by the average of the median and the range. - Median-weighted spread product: 27.0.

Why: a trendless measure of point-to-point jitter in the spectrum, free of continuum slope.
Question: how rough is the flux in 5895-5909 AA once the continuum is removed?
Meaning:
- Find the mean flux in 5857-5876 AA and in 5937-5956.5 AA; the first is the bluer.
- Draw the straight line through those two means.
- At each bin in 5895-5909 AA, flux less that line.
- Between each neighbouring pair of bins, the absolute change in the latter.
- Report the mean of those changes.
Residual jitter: 0.190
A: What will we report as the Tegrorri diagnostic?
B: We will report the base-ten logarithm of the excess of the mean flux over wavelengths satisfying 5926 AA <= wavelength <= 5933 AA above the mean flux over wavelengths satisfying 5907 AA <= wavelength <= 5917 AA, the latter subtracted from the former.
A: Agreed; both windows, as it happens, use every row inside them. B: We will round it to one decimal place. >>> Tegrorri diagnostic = -0.8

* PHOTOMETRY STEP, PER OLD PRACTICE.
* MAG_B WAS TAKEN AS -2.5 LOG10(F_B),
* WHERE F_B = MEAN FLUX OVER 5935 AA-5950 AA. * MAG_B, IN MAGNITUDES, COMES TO -2.11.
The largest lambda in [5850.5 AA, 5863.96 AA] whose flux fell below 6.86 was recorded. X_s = 5863.28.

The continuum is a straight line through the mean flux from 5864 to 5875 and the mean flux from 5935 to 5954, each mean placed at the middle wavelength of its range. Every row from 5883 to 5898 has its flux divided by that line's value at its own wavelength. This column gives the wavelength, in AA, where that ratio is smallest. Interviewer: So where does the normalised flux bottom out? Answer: 5894.41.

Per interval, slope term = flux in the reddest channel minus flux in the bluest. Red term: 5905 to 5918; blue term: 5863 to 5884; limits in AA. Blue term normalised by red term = 3.3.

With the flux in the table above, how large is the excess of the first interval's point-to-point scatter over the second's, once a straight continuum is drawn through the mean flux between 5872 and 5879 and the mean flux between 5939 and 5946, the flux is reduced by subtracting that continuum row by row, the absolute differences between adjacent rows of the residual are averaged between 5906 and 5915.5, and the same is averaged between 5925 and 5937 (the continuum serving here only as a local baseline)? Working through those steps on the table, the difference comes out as 0.113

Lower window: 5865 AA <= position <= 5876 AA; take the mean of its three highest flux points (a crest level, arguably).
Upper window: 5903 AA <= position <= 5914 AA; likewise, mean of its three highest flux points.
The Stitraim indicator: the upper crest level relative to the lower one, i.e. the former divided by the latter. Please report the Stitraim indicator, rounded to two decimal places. 0.97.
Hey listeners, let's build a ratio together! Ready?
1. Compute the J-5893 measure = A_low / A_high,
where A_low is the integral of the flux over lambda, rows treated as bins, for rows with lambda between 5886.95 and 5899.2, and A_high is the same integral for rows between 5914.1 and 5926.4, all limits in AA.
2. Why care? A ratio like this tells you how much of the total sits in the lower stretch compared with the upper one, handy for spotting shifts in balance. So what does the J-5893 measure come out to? 0.8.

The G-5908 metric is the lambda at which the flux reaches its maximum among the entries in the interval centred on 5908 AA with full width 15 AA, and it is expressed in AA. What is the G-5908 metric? 5914.80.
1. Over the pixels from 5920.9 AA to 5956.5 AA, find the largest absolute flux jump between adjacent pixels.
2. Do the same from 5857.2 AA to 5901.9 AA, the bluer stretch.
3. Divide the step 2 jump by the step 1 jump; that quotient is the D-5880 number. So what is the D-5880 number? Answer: 0.79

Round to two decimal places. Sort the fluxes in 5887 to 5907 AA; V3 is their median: 5.77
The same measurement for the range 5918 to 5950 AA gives 6.99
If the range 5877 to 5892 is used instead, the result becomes 6.21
